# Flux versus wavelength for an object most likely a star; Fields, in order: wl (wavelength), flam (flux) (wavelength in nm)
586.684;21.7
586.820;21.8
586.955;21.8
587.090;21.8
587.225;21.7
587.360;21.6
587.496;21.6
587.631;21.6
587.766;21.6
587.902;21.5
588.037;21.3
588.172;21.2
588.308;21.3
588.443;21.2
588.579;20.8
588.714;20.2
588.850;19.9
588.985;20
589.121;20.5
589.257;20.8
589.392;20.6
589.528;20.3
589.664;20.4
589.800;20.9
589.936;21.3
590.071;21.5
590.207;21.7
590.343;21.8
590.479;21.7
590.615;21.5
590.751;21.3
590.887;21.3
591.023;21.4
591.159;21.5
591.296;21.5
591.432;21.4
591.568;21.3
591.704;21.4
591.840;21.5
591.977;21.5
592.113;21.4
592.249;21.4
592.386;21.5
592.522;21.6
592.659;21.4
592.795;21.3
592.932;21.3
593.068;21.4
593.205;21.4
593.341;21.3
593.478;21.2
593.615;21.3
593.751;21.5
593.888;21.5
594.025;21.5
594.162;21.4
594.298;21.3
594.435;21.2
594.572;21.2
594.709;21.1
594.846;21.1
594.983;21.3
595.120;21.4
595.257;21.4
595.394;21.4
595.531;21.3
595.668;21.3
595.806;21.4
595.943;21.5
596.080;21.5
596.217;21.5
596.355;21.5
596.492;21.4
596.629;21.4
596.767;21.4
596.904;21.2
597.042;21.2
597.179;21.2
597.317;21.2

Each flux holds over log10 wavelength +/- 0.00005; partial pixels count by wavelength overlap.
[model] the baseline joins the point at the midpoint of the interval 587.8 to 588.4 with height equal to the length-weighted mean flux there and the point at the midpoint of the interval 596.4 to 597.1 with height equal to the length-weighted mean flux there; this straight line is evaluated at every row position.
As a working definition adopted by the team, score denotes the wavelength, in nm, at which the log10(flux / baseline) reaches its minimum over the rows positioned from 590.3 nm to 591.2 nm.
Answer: 590.751 nm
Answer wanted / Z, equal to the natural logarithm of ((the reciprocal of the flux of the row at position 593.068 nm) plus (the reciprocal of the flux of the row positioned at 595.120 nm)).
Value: -2.37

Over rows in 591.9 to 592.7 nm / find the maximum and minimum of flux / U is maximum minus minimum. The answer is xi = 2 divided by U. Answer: 10.0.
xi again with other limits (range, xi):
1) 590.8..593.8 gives 5.0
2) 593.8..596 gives 5.0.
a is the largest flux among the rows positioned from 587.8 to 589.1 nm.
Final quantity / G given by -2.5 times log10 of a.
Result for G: -3.331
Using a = 21.5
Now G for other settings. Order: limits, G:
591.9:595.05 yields -3.336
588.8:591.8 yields -3.346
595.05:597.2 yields -3.331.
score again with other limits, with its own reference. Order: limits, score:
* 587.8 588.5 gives 588.172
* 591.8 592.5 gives 592.113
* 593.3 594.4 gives 593.478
